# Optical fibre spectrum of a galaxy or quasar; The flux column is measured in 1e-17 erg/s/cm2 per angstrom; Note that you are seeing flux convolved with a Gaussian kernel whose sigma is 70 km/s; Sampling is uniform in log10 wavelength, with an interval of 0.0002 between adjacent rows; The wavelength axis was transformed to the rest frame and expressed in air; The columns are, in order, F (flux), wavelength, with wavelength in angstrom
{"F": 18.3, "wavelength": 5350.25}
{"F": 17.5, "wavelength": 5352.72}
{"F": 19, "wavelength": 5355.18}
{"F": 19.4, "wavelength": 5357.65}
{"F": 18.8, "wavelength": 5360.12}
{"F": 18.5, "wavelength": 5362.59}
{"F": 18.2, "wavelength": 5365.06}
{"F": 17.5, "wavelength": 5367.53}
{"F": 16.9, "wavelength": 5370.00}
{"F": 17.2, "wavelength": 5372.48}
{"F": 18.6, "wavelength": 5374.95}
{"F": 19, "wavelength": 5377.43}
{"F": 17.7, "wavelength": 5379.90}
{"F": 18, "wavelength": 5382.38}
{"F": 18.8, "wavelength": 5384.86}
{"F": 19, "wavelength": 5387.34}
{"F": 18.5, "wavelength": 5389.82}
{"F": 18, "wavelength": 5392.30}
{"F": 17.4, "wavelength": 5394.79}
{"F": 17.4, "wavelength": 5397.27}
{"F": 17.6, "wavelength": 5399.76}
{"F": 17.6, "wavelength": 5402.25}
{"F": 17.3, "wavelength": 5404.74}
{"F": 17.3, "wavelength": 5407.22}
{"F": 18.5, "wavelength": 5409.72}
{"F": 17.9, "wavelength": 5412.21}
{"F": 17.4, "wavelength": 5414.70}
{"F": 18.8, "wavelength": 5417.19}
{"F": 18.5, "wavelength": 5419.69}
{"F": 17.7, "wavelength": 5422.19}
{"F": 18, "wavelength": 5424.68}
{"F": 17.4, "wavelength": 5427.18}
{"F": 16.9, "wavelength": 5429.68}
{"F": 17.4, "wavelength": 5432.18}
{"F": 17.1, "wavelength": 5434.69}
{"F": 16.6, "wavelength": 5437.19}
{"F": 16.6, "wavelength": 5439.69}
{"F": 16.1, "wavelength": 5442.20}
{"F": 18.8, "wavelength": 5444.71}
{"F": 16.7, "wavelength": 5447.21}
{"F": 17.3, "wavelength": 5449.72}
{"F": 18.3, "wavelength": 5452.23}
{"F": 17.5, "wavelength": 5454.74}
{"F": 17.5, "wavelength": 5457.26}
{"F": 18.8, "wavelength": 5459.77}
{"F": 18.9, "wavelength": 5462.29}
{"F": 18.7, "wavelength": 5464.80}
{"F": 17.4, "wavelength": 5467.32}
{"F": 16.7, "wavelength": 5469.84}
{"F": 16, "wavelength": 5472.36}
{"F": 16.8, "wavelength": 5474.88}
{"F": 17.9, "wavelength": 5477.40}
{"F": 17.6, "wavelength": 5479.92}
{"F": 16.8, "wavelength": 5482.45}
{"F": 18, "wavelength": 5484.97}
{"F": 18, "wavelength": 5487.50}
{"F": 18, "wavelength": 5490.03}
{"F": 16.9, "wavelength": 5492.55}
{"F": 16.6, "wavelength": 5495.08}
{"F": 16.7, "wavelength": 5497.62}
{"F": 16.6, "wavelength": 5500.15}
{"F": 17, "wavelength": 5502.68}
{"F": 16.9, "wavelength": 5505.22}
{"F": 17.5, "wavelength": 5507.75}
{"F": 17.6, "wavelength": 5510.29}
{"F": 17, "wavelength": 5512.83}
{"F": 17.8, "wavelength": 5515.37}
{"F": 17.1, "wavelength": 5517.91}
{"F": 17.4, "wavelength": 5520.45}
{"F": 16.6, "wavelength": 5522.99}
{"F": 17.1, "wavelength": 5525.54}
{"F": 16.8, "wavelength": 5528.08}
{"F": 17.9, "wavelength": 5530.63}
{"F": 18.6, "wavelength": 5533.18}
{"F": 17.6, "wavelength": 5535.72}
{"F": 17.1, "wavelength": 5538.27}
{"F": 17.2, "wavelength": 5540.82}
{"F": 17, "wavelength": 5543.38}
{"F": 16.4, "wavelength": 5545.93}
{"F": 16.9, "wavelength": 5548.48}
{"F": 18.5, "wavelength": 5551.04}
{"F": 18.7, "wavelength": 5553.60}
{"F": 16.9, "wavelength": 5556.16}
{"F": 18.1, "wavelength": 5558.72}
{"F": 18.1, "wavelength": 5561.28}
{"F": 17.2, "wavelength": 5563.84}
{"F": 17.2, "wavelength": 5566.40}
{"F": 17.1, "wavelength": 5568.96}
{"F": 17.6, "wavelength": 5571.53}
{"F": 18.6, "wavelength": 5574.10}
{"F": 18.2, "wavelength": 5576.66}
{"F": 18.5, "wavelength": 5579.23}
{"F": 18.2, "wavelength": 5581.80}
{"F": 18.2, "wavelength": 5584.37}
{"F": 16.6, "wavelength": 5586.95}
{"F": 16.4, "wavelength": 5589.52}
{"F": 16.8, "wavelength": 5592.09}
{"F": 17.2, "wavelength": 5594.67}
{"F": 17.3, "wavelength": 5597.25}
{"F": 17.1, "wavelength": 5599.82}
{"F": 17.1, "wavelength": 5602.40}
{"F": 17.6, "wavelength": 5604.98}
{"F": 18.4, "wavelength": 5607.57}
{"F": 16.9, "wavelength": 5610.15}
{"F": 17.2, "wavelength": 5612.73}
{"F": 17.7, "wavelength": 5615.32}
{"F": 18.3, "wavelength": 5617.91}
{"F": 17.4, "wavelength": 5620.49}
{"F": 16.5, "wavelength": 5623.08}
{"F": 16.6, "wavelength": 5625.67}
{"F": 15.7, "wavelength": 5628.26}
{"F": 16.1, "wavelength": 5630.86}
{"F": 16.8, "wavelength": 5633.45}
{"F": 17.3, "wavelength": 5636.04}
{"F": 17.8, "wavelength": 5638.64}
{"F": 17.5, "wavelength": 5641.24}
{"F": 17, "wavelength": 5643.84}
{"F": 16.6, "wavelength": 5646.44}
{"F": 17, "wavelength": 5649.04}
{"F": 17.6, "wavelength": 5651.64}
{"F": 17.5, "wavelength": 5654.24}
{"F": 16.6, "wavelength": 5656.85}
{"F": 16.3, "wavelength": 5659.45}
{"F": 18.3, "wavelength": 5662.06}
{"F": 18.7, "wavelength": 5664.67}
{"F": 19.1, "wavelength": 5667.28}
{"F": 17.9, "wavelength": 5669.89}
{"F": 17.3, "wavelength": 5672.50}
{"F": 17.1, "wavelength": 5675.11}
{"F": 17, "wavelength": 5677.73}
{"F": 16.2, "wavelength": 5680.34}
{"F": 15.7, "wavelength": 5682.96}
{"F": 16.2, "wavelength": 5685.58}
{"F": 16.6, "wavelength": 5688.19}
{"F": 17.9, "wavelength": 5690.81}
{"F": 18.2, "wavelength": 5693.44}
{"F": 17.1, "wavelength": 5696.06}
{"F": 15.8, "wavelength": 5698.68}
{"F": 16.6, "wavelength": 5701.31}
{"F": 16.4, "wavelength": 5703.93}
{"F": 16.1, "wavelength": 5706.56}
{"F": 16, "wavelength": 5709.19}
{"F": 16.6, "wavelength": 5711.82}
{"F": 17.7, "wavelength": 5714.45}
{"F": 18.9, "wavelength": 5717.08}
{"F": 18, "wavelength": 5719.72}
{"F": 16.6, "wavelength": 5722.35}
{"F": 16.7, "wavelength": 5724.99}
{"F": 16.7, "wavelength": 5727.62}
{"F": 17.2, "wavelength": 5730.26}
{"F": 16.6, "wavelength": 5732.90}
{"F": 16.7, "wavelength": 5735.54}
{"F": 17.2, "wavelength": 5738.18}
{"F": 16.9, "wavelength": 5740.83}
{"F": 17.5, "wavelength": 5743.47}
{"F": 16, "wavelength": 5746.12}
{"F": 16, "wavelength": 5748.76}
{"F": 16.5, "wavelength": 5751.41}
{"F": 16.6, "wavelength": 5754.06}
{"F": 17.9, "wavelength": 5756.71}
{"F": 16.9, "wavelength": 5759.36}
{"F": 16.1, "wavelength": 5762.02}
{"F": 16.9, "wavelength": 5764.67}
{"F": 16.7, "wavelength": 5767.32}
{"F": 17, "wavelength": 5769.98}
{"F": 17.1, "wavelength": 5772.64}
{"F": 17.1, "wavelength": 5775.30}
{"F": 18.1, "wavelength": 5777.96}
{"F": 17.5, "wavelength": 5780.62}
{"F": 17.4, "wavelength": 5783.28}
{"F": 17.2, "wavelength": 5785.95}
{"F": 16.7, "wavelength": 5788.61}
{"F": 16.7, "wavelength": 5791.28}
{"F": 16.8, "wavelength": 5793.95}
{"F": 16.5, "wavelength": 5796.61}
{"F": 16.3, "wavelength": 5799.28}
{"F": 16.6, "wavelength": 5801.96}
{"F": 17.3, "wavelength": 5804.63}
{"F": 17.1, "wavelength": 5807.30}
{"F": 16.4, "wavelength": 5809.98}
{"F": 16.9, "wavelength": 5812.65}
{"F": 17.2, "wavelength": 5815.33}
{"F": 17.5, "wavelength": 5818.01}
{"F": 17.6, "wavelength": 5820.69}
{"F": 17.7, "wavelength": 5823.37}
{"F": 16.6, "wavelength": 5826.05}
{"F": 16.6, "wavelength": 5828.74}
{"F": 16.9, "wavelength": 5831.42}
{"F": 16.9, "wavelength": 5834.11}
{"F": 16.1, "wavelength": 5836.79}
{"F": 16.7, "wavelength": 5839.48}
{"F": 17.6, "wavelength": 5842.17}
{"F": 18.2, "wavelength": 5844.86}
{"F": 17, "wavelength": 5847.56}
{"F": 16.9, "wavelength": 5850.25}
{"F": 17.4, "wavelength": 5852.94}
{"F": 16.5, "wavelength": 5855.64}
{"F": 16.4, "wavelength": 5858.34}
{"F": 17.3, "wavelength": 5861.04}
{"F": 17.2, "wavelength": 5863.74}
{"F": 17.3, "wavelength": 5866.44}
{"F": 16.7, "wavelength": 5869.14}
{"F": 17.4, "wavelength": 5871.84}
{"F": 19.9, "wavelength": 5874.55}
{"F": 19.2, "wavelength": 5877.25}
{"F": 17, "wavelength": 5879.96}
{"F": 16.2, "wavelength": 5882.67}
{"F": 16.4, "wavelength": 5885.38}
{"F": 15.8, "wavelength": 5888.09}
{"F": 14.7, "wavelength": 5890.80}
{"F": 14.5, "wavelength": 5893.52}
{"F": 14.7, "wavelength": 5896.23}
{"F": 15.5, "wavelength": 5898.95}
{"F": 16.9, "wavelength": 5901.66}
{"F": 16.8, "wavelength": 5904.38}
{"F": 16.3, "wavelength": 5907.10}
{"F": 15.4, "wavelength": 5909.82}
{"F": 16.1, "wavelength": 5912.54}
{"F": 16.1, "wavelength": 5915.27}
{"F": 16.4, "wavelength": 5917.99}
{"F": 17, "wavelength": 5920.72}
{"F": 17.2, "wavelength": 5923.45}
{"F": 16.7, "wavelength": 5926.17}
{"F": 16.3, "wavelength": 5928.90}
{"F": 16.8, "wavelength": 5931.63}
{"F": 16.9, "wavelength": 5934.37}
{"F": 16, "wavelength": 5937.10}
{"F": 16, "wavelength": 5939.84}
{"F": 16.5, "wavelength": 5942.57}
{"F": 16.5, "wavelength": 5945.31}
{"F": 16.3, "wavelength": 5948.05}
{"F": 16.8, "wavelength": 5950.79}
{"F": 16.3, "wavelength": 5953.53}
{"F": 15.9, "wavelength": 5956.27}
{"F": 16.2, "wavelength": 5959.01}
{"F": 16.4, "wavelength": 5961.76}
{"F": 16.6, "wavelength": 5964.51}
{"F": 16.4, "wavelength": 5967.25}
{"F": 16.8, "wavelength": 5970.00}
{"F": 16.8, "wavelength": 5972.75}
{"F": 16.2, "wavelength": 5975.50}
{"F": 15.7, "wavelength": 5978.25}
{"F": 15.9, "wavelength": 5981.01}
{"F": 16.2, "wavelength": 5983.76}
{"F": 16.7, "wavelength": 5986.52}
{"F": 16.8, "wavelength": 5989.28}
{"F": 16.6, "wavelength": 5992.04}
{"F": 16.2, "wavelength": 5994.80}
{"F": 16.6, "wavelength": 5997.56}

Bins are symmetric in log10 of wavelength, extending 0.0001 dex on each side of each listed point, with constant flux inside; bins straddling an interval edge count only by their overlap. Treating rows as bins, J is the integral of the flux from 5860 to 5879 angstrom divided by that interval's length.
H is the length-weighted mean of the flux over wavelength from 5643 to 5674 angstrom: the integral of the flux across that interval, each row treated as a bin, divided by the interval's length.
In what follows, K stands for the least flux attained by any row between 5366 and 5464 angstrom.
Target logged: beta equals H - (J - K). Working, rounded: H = 17.5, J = 17.9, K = 16.1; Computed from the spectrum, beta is 15.7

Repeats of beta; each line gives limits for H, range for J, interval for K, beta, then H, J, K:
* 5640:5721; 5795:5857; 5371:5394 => 17.4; 17.1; 17.0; 17.2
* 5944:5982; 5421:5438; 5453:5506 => 15.0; 16.3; 17.3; 16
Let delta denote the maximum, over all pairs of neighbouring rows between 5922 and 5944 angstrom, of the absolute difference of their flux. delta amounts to 0.90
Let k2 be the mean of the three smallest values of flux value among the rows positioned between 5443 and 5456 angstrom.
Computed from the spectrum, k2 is 17.2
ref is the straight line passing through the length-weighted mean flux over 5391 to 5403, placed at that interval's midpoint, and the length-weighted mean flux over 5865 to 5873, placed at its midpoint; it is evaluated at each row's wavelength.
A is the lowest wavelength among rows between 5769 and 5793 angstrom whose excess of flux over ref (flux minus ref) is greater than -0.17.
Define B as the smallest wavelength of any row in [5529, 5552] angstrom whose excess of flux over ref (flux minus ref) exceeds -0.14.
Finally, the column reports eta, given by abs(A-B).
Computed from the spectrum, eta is 242.0 angstrom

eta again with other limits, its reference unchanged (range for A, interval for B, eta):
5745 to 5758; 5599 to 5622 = 151.7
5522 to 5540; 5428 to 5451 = 85.9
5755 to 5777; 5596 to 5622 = 159.5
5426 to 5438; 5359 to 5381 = 67.1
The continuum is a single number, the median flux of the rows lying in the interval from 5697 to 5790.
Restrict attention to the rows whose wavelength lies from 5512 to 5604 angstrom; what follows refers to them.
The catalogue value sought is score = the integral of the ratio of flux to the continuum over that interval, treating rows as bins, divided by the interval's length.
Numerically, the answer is 1.04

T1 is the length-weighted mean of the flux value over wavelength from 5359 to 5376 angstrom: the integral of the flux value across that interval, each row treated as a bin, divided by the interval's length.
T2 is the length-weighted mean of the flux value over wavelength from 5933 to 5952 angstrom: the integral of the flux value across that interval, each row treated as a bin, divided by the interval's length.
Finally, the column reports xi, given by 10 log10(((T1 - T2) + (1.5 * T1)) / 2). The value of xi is 11.5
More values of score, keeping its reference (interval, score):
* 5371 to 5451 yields 1.06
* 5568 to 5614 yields 1.05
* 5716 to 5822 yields 1.02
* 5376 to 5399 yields 1.09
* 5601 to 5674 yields 1.04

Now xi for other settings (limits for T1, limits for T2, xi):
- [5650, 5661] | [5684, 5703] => 11.1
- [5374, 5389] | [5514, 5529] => 11.6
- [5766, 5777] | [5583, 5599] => 11.0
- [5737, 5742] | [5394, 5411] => 11.0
